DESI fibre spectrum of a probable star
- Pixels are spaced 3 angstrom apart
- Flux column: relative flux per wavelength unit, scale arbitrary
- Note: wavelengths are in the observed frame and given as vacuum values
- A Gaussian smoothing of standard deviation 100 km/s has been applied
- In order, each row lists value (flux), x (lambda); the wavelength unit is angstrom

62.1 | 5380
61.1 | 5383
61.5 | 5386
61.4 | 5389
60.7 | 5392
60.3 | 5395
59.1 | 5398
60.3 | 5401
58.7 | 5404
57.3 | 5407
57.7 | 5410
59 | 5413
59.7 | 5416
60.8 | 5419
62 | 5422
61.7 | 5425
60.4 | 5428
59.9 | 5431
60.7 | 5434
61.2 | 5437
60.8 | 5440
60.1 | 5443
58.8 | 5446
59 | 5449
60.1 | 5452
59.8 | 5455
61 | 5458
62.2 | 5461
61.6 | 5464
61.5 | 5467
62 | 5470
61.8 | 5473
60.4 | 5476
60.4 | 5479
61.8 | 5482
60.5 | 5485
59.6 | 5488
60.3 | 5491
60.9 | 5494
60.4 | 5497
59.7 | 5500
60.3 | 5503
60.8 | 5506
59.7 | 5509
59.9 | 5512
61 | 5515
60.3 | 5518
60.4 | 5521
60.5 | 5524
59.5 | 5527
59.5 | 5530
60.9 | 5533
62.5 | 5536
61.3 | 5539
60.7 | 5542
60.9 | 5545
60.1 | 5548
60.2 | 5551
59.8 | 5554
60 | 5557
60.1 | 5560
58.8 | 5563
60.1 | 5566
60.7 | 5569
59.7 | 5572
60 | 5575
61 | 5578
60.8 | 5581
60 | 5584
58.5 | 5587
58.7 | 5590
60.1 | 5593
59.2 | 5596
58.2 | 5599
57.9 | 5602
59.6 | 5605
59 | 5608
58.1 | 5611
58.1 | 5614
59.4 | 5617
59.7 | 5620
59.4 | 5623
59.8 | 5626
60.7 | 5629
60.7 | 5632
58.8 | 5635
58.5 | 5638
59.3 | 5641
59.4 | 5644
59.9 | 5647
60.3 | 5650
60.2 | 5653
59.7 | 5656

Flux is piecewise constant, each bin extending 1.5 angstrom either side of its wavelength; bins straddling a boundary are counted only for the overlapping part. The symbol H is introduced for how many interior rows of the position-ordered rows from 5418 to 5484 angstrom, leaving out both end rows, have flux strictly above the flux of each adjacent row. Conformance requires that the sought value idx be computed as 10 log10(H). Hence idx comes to 7.0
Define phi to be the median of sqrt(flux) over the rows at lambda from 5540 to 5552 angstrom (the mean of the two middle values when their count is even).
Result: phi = 7.77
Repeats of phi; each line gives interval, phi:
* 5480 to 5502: 7.77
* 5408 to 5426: 7.76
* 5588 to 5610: 7.68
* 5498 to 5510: 7.75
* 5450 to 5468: 7.83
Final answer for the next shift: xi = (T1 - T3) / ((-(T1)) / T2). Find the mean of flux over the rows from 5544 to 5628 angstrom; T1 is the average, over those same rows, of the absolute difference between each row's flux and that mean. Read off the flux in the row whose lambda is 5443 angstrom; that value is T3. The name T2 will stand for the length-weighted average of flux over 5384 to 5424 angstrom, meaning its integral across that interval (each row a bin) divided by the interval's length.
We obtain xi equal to 5009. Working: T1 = 0.710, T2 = 59.9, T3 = 60.1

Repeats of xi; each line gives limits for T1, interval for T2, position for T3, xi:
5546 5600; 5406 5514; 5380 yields 6004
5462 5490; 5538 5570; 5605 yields 4737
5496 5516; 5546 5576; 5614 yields 8227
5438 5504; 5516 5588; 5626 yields 4728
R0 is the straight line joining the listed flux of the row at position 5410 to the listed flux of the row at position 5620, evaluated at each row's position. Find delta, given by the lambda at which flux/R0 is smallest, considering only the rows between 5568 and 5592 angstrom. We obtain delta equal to 5587 angstrom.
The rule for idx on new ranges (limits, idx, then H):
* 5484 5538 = 6.0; 4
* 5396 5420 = 0.0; 1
